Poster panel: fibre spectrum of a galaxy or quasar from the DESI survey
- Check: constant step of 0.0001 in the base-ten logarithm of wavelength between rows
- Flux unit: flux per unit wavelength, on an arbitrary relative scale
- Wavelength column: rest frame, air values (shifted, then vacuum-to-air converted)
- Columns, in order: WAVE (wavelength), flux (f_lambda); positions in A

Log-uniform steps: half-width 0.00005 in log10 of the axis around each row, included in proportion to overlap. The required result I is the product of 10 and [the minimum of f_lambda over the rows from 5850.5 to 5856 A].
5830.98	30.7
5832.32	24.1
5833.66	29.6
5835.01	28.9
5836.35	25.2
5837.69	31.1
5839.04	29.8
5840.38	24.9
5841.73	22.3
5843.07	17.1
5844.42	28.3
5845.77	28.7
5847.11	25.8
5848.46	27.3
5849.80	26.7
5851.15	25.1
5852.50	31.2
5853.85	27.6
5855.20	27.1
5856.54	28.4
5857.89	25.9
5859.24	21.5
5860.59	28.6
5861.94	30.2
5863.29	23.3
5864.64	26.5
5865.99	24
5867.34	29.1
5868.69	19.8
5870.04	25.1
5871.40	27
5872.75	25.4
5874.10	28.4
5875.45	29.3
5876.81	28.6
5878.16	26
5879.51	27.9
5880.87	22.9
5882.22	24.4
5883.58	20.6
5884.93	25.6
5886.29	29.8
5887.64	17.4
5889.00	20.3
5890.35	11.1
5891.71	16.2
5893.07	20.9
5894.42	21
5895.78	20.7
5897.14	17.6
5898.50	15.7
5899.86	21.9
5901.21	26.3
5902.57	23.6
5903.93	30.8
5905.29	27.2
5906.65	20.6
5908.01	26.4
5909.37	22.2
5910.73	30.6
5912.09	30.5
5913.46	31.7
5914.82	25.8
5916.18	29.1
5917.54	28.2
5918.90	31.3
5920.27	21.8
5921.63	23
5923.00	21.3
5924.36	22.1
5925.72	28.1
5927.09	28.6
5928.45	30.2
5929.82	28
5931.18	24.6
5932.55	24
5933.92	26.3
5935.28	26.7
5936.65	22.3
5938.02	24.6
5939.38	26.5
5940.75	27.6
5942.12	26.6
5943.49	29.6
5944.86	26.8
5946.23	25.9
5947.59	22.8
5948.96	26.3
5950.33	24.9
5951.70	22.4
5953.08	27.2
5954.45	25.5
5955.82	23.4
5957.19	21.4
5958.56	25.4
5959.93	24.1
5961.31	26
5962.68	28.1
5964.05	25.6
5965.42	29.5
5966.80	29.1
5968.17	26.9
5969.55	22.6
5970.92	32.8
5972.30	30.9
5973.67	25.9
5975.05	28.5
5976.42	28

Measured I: 251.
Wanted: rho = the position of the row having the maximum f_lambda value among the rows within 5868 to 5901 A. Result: 5886.29 A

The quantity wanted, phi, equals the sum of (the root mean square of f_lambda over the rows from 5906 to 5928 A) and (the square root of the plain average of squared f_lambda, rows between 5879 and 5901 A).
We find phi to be 48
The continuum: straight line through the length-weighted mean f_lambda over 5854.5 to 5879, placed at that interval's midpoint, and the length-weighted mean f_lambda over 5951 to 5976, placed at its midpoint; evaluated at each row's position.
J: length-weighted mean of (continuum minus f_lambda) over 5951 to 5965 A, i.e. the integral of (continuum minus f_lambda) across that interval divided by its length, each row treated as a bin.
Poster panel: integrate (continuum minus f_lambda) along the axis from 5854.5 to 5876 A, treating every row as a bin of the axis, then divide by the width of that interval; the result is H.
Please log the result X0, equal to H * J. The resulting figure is 0.22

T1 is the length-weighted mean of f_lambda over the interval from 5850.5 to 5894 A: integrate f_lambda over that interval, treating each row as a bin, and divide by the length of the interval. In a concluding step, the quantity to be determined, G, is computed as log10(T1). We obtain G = 1.39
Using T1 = 24.8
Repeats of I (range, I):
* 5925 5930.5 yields 280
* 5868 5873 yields 198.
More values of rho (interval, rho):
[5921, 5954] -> 5928.45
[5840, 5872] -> 5852.50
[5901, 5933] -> 5913.46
